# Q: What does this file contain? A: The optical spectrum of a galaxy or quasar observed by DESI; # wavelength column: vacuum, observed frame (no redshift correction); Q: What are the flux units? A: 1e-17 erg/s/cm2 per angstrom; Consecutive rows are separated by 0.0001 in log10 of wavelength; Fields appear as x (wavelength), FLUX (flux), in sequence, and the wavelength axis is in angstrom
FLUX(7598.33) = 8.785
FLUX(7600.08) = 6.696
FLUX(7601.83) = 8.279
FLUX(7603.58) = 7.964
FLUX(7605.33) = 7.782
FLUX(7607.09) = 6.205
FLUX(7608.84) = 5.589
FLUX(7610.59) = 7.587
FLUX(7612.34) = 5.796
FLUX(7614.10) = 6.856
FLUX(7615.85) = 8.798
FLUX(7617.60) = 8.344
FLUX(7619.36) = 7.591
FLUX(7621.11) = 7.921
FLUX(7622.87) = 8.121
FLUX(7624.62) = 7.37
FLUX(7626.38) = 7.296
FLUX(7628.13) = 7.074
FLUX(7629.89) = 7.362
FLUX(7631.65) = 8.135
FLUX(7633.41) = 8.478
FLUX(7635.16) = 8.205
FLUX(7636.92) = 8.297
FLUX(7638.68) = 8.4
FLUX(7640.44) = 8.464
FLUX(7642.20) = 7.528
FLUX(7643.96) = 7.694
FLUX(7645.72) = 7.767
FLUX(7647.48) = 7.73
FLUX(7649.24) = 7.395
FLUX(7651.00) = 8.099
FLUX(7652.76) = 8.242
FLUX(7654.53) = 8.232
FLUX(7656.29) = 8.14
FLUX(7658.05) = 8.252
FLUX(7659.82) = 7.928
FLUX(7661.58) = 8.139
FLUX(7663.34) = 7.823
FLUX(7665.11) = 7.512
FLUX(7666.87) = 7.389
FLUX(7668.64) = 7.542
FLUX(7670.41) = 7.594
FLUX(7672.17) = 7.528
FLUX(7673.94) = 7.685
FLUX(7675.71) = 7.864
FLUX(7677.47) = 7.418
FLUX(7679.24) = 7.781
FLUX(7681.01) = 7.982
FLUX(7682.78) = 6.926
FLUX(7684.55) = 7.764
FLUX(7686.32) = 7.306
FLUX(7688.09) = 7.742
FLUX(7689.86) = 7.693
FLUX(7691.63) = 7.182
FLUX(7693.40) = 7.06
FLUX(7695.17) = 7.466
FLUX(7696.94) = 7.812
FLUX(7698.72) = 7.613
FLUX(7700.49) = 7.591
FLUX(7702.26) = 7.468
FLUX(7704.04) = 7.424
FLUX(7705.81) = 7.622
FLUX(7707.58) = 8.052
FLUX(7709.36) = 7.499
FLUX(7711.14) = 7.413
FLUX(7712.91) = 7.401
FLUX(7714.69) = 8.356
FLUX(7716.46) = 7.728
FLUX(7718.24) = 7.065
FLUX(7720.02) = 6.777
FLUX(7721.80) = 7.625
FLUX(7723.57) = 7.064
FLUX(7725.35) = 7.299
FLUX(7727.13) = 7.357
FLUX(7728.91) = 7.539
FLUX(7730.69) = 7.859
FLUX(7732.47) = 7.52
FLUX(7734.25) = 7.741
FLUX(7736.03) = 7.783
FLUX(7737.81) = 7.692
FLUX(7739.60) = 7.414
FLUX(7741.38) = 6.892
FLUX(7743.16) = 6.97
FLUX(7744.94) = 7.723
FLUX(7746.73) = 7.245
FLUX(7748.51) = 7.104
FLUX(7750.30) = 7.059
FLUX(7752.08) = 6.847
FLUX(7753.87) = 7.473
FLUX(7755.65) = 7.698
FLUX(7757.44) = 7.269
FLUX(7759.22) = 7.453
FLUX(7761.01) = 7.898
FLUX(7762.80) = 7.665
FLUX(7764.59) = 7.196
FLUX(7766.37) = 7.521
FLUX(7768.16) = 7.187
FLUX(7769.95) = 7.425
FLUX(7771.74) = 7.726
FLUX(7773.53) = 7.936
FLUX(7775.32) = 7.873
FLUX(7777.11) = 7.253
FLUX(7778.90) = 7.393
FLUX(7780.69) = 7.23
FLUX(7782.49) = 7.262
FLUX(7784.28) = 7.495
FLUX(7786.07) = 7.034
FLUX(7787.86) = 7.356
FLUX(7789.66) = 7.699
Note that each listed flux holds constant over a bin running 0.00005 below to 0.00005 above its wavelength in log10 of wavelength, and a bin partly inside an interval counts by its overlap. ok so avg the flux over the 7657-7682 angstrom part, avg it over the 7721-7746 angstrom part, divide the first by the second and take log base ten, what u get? 0.016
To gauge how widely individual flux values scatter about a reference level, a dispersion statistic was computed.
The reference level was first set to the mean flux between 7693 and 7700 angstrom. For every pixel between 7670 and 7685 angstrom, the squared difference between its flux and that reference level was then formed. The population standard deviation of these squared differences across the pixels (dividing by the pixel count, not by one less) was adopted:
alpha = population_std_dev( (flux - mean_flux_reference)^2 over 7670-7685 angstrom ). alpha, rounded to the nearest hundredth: 0.11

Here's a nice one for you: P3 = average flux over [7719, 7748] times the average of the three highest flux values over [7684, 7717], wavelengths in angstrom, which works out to 59.8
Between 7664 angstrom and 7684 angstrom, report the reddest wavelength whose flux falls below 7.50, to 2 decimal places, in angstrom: 7682.78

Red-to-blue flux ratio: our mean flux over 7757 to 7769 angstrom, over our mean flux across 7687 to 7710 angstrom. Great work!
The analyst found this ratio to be 0.99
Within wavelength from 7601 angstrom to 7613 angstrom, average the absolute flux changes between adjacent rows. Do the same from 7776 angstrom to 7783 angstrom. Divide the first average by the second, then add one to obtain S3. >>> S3 10.7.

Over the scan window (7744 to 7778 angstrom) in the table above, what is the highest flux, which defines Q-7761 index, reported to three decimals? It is 7.936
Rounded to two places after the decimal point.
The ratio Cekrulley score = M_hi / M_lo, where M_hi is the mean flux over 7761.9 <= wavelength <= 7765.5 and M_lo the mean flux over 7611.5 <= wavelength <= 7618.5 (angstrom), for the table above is 1.00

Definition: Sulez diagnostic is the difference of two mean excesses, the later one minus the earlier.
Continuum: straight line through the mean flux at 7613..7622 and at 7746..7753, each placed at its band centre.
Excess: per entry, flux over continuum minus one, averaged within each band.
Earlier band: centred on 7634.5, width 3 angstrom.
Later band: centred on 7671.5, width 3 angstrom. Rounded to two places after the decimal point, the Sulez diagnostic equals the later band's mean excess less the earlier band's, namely -0.07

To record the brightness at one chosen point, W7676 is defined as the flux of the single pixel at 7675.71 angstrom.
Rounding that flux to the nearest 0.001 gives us 7.864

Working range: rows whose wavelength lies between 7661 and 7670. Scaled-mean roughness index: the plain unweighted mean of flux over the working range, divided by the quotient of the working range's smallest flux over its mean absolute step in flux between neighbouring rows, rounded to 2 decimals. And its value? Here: 0.23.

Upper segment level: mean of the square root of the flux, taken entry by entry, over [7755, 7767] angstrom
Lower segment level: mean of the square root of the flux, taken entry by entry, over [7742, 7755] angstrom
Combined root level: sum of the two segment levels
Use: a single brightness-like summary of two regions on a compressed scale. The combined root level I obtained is 5.43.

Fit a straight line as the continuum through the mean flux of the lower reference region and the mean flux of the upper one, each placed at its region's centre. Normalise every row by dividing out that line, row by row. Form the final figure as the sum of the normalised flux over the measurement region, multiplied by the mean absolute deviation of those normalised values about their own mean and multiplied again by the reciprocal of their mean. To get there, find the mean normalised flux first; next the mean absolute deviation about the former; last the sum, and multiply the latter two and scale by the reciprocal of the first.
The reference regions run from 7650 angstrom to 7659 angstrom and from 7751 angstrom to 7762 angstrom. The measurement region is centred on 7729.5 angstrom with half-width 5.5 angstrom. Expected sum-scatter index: 0.140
